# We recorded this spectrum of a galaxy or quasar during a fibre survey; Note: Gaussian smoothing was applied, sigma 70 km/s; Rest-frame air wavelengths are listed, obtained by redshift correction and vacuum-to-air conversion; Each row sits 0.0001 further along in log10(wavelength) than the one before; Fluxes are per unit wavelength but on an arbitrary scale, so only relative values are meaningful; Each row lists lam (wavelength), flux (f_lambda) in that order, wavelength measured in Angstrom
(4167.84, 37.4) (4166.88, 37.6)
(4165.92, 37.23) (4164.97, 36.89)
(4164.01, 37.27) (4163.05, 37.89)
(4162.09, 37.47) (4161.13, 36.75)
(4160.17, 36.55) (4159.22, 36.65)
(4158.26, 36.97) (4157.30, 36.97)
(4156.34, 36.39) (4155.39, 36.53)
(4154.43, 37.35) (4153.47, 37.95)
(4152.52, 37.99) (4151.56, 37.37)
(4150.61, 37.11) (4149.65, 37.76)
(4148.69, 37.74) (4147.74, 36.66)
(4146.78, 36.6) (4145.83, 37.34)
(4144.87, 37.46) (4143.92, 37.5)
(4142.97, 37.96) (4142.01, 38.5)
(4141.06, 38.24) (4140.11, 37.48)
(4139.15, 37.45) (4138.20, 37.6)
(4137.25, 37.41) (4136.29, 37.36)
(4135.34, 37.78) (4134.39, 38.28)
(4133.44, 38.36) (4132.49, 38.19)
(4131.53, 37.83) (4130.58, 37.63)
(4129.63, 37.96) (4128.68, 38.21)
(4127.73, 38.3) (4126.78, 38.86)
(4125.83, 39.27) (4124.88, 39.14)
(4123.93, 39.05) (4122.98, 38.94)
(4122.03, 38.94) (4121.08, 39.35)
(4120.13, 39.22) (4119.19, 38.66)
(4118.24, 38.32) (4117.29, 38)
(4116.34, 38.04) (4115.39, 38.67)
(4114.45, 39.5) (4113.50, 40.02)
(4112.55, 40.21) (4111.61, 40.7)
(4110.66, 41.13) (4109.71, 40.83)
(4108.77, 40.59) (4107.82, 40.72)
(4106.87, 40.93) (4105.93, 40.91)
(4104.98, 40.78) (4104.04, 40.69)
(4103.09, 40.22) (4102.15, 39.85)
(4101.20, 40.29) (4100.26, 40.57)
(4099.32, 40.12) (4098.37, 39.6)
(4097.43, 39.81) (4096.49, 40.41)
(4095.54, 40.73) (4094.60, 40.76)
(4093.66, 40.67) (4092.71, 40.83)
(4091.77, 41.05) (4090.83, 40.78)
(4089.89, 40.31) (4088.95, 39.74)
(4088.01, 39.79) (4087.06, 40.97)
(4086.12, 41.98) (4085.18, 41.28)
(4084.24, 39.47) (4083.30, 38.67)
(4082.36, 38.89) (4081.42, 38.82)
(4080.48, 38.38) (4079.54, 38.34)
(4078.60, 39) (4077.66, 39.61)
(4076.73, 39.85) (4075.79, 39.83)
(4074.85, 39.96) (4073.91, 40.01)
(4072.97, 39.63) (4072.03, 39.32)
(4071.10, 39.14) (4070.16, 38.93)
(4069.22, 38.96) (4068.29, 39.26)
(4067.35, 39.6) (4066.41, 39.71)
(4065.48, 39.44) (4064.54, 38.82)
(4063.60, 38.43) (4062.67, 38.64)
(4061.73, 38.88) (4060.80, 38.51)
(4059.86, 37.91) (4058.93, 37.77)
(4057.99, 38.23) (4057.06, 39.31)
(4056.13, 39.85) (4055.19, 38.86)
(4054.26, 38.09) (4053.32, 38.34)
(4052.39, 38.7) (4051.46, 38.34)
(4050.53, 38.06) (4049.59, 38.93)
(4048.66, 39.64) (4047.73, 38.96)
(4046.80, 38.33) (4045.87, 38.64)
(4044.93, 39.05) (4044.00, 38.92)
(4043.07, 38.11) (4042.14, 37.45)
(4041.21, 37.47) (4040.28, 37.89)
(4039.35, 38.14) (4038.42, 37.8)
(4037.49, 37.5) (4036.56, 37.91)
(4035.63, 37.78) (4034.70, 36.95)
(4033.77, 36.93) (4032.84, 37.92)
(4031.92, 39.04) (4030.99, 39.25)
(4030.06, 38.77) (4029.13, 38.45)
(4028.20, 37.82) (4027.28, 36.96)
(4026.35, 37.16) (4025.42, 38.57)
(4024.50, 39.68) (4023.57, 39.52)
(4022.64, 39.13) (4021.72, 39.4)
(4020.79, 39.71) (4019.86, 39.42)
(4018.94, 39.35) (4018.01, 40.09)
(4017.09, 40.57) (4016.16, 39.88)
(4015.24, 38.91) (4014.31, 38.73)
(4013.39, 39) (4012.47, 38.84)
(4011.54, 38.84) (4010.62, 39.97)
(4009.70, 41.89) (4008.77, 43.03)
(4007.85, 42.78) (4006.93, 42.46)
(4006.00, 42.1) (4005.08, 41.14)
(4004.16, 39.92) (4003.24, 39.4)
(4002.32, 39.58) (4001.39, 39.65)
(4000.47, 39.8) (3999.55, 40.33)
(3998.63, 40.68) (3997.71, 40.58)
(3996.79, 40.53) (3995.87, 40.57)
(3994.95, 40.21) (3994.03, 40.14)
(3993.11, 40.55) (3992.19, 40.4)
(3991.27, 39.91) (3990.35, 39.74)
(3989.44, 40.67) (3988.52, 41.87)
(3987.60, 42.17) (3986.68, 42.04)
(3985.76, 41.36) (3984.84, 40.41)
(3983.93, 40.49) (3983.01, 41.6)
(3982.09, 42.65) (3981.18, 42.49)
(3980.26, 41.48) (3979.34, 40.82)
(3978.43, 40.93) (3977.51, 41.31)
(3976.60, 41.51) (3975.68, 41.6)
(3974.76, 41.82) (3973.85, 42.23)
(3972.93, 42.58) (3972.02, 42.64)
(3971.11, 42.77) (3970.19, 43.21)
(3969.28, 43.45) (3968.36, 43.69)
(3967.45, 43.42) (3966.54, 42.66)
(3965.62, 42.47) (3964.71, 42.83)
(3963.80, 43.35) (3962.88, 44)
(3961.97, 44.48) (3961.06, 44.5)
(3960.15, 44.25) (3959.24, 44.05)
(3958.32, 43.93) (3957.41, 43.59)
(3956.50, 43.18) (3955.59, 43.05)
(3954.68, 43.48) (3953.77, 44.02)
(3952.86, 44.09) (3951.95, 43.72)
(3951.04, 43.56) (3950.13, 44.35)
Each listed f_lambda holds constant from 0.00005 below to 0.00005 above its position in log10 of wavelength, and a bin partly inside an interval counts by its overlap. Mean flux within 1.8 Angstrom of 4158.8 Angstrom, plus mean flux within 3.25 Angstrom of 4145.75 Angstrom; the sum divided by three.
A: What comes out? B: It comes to 24.7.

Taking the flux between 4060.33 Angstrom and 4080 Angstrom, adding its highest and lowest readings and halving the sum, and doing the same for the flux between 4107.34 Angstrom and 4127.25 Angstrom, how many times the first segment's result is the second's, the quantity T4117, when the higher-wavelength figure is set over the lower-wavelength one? 1.01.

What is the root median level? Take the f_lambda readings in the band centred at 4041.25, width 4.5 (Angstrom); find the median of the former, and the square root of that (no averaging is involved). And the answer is 6.16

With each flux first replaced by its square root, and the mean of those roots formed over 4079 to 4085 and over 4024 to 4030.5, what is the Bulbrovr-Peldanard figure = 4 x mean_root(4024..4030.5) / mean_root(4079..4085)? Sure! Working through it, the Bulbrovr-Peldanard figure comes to 3.97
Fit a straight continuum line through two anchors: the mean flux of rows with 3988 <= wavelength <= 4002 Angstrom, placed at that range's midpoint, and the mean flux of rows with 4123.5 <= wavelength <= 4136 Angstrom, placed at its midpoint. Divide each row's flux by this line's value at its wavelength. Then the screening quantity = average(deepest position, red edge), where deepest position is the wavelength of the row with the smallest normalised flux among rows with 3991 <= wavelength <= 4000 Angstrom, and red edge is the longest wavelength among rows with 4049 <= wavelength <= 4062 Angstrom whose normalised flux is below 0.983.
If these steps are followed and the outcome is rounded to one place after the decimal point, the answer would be 4026.0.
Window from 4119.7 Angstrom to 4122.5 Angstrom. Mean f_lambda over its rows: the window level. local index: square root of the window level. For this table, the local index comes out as 6.3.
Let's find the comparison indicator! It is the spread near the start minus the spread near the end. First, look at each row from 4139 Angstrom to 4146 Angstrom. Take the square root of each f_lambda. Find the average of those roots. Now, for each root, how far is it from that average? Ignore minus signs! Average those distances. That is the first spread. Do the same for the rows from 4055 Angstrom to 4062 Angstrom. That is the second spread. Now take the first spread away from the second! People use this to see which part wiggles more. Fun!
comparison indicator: 0.015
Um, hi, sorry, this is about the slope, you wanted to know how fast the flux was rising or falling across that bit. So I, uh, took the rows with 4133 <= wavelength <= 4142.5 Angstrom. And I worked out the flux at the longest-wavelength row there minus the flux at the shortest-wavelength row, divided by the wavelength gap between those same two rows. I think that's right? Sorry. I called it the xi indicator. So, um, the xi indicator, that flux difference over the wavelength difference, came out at 0.02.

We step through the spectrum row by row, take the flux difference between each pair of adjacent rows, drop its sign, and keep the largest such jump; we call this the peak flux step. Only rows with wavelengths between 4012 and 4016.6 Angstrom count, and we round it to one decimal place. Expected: 1.0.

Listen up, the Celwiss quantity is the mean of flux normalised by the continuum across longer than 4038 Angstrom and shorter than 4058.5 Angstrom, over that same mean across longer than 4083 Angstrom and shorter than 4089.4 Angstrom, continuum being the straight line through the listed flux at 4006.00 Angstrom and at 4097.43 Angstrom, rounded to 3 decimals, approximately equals 0.934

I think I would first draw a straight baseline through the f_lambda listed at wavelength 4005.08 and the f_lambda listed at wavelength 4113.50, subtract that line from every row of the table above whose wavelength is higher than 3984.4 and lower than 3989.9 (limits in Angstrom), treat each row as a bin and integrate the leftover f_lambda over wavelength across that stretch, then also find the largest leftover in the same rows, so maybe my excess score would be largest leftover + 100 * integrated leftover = 53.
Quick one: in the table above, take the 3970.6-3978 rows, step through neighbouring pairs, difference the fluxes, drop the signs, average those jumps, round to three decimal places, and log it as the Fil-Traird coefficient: 0.209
